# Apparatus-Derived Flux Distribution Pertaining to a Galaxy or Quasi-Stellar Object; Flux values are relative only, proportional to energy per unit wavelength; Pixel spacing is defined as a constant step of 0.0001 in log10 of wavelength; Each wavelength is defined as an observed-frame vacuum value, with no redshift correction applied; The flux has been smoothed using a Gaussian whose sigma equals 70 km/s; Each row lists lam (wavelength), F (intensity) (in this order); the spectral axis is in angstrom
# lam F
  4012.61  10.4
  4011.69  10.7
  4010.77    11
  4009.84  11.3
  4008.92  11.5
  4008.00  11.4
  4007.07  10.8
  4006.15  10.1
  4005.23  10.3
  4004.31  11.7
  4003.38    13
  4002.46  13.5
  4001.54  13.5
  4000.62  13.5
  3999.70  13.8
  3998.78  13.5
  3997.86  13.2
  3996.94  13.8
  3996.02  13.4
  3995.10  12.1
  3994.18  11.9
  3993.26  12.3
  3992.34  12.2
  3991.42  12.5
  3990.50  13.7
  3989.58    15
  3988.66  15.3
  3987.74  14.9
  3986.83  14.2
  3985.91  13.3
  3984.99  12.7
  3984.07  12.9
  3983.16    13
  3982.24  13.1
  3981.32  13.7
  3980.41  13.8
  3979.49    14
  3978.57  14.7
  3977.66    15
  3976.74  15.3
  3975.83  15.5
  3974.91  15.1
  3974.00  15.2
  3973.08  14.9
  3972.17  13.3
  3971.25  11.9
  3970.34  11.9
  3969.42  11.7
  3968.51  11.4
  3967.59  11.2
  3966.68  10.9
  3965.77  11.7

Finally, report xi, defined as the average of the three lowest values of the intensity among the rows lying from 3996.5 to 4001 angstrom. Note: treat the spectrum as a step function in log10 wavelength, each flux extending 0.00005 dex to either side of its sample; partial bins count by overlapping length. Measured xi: 13.4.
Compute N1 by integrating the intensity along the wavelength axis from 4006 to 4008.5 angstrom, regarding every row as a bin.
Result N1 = 27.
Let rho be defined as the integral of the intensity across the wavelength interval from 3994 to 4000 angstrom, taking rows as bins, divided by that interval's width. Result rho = 13.14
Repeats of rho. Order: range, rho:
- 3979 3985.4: 13.32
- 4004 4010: 10.99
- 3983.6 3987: 13.20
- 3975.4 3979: 15.16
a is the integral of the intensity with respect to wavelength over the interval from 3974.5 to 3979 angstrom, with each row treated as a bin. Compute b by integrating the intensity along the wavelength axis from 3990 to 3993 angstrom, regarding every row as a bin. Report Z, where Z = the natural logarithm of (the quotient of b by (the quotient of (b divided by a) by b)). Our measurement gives 7.9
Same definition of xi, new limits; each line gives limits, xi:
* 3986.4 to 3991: 14.3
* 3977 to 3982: 13.8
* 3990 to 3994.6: 12.1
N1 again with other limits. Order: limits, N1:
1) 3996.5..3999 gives 34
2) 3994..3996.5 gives 31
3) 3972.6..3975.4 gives 42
